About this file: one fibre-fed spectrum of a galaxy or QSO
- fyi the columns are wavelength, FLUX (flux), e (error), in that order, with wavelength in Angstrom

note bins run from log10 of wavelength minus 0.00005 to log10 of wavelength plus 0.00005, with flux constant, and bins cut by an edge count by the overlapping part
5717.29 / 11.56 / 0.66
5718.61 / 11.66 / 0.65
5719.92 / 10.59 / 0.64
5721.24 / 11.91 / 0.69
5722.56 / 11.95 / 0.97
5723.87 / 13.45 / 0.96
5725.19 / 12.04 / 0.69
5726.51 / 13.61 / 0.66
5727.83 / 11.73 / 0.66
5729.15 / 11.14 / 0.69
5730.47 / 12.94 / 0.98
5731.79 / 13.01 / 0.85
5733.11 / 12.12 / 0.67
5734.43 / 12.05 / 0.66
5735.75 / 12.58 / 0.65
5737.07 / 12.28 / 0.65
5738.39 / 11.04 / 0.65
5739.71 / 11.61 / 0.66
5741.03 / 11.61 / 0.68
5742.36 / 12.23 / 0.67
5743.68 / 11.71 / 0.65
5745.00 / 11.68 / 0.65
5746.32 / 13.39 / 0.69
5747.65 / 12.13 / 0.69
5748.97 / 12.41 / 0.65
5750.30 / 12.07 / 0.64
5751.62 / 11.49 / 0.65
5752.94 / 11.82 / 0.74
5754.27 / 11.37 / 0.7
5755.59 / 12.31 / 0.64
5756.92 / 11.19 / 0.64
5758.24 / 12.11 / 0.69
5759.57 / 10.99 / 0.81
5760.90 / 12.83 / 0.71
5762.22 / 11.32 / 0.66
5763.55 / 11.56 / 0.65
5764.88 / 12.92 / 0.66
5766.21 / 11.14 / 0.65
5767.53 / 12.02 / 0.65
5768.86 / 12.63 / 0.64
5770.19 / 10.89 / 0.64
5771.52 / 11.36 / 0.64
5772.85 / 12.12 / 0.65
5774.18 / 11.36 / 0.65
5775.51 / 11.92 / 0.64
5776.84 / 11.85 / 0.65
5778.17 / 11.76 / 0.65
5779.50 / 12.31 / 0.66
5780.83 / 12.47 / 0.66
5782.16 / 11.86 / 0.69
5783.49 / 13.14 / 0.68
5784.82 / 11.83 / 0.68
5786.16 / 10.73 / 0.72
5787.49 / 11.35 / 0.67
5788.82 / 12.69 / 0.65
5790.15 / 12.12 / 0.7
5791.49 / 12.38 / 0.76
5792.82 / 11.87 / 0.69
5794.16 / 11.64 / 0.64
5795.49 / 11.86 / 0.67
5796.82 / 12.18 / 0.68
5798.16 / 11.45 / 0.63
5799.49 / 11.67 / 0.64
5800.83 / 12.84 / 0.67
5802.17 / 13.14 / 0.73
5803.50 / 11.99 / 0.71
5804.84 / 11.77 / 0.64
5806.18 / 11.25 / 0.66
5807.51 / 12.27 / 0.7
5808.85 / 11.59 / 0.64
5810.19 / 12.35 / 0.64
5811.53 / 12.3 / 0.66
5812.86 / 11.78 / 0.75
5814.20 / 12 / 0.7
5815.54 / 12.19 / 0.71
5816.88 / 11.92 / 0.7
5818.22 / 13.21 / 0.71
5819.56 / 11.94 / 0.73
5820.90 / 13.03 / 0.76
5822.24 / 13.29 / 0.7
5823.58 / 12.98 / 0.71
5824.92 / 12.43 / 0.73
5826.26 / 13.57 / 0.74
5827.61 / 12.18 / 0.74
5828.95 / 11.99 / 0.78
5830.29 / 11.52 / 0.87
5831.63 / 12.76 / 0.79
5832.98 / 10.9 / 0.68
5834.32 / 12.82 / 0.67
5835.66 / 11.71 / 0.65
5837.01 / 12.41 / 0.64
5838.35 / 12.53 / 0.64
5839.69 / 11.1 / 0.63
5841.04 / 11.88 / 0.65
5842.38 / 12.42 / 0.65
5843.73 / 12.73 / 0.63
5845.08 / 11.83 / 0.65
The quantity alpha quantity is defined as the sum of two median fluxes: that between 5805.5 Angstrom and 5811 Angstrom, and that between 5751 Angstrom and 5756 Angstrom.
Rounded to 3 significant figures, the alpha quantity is 23.6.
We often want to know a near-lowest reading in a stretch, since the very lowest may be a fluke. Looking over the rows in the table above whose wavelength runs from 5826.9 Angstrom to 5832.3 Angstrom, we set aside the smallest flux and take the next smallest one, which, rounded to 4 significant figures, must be 11.99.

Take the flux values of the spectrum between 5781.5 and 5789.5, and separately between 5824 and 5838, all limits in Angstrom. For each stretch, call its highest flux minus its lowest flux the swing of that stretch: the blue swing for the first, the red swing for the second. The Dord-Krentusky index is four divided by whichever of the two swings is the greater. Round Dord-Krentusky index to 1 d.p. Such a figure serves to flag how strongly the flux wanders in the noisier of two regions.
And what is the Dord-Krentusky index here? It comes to 1.5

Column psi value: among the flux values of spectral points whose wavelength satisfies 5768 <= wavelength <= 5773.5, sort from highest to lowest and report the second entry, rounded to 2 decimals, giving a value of 12.12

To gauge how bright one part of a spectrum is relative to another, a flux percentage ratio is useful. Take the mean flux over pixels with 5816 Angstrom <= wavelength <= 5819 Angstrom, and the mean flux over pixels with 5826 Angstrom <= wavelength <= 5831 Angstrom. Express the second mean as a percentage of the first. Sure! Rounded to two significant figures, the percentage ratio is 98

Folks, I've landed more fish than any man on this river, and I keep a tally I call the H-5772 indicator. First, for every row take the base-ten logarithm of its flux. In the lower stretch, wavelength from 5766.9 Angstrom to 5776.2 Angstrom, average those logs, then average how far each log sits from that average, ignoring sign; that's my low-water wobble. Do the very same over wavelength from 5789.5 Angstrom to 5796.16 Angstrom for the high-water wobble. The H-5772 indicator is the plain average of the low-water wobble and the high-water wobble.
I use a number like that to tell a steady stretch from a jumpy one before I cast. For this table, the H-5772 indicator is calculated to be 0.0128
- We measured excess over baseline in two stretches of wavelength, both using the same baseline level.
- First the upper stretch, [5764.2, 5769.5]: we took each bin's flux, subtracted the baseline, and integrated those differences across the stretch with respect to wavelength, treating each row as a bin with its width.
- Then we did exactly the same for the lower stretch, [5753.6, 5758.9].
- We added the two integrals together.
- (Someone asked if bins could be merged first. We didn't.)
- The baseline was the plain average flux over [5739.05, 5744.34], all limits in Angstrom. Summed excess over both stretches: 1.8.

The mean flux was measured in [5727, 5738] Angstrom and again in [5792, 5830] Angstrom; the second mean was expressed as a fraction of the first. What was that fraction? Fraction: 1.001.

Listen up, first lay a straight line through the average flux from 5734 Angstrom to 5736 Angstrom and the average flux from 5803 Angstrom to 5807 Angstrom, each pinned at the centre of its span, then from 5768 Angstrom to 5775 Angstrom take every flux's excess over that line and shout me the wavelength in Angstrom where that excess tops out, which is 5768.86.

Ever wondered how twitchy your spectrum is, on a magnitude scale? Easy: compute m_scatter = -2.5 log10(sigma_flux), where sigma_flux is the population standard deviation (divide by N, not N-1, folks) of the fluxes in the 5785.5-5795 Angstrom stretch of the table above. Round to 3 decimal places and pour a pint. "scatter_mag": 0.537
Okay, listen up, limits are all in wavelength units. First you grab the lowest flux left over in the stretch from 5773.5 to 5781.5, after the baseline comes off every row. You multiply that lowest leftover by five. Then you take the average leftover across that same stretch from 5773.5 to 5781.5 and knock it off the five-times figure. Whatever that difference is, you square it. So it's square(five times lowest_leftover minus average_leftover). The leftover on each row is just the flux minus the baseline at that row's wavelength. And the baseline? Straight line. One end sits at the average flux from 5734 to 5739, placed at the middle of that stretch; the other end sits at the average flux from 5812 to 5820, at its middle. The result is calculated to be 12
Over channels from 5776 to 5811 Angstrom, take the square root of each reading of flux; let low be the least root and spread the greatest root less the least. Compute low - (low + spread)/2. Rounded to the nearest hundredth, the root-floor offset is 1.46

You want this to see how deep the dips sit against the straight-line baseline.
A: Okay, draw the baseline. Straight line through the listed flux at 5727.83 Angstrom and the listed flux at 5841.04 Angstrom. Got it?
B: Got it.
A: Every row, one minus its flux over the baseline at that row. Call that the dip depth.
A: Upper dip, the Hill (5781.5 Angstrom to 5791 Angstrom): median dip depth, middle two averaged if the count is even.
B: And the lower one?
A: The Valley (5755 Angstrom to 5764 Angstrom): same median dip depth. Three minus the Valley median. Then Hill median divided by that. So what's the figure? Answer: -0.0016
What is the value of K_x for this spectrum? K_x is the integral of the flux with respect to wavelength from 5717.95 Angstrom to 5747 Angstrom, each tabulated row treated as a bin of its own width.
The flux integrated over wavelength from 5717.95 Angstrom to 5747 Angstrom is 352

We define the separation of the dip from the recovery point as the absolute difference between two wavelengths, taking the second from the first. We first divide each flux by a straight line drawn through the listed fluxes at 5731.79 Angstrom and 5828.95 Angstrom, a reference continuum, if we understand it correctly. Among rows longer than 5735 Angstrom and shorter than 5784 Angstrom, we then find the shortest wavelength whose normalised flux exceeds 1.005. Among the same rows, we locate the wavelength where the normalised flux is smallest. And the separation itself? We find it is 7.9 Angstrom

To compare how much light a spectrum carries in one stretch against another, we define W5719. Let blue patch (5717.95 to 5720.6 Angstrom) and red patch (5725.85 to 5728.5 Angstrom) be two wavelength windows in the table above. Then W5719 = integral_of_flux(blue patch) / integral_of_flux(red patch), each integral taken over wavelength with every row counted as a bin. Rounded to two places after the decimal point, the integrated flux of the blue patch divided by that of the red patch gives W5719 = 0.88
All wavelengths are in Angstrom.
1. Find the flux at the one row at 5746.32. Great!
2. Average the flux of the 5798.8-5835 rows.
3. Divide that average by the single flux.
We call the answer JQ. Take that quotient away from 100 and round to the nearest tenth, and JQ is 99.1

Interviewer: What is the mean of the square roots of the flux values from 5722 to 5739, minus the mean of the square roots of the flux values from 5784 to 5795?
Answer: 0.07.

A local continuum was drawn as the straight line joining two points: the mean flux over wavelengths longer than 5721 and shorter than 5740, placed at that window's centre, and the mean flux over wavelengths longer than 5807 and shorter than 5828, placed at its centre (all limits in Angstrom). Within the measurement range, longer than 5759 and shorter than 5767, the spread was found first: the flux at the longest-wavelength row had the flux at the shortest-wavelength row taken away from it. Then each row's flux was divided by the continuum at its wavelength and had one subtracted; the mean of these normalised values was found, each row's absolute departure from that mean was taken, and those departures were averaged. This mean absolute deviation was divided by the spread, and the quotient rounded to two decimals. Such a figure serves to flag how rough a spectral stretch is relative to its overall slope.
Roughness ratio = 0.39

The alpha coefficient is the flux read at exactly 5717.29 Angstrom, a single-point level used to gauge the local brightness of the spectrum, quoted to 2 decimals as 11.56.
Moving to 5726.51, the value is 13.61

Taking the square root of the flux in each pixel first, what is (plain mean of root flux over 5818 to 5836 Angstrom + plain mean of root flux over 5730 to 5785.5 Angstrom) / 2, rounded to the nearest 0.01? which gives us 3.49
